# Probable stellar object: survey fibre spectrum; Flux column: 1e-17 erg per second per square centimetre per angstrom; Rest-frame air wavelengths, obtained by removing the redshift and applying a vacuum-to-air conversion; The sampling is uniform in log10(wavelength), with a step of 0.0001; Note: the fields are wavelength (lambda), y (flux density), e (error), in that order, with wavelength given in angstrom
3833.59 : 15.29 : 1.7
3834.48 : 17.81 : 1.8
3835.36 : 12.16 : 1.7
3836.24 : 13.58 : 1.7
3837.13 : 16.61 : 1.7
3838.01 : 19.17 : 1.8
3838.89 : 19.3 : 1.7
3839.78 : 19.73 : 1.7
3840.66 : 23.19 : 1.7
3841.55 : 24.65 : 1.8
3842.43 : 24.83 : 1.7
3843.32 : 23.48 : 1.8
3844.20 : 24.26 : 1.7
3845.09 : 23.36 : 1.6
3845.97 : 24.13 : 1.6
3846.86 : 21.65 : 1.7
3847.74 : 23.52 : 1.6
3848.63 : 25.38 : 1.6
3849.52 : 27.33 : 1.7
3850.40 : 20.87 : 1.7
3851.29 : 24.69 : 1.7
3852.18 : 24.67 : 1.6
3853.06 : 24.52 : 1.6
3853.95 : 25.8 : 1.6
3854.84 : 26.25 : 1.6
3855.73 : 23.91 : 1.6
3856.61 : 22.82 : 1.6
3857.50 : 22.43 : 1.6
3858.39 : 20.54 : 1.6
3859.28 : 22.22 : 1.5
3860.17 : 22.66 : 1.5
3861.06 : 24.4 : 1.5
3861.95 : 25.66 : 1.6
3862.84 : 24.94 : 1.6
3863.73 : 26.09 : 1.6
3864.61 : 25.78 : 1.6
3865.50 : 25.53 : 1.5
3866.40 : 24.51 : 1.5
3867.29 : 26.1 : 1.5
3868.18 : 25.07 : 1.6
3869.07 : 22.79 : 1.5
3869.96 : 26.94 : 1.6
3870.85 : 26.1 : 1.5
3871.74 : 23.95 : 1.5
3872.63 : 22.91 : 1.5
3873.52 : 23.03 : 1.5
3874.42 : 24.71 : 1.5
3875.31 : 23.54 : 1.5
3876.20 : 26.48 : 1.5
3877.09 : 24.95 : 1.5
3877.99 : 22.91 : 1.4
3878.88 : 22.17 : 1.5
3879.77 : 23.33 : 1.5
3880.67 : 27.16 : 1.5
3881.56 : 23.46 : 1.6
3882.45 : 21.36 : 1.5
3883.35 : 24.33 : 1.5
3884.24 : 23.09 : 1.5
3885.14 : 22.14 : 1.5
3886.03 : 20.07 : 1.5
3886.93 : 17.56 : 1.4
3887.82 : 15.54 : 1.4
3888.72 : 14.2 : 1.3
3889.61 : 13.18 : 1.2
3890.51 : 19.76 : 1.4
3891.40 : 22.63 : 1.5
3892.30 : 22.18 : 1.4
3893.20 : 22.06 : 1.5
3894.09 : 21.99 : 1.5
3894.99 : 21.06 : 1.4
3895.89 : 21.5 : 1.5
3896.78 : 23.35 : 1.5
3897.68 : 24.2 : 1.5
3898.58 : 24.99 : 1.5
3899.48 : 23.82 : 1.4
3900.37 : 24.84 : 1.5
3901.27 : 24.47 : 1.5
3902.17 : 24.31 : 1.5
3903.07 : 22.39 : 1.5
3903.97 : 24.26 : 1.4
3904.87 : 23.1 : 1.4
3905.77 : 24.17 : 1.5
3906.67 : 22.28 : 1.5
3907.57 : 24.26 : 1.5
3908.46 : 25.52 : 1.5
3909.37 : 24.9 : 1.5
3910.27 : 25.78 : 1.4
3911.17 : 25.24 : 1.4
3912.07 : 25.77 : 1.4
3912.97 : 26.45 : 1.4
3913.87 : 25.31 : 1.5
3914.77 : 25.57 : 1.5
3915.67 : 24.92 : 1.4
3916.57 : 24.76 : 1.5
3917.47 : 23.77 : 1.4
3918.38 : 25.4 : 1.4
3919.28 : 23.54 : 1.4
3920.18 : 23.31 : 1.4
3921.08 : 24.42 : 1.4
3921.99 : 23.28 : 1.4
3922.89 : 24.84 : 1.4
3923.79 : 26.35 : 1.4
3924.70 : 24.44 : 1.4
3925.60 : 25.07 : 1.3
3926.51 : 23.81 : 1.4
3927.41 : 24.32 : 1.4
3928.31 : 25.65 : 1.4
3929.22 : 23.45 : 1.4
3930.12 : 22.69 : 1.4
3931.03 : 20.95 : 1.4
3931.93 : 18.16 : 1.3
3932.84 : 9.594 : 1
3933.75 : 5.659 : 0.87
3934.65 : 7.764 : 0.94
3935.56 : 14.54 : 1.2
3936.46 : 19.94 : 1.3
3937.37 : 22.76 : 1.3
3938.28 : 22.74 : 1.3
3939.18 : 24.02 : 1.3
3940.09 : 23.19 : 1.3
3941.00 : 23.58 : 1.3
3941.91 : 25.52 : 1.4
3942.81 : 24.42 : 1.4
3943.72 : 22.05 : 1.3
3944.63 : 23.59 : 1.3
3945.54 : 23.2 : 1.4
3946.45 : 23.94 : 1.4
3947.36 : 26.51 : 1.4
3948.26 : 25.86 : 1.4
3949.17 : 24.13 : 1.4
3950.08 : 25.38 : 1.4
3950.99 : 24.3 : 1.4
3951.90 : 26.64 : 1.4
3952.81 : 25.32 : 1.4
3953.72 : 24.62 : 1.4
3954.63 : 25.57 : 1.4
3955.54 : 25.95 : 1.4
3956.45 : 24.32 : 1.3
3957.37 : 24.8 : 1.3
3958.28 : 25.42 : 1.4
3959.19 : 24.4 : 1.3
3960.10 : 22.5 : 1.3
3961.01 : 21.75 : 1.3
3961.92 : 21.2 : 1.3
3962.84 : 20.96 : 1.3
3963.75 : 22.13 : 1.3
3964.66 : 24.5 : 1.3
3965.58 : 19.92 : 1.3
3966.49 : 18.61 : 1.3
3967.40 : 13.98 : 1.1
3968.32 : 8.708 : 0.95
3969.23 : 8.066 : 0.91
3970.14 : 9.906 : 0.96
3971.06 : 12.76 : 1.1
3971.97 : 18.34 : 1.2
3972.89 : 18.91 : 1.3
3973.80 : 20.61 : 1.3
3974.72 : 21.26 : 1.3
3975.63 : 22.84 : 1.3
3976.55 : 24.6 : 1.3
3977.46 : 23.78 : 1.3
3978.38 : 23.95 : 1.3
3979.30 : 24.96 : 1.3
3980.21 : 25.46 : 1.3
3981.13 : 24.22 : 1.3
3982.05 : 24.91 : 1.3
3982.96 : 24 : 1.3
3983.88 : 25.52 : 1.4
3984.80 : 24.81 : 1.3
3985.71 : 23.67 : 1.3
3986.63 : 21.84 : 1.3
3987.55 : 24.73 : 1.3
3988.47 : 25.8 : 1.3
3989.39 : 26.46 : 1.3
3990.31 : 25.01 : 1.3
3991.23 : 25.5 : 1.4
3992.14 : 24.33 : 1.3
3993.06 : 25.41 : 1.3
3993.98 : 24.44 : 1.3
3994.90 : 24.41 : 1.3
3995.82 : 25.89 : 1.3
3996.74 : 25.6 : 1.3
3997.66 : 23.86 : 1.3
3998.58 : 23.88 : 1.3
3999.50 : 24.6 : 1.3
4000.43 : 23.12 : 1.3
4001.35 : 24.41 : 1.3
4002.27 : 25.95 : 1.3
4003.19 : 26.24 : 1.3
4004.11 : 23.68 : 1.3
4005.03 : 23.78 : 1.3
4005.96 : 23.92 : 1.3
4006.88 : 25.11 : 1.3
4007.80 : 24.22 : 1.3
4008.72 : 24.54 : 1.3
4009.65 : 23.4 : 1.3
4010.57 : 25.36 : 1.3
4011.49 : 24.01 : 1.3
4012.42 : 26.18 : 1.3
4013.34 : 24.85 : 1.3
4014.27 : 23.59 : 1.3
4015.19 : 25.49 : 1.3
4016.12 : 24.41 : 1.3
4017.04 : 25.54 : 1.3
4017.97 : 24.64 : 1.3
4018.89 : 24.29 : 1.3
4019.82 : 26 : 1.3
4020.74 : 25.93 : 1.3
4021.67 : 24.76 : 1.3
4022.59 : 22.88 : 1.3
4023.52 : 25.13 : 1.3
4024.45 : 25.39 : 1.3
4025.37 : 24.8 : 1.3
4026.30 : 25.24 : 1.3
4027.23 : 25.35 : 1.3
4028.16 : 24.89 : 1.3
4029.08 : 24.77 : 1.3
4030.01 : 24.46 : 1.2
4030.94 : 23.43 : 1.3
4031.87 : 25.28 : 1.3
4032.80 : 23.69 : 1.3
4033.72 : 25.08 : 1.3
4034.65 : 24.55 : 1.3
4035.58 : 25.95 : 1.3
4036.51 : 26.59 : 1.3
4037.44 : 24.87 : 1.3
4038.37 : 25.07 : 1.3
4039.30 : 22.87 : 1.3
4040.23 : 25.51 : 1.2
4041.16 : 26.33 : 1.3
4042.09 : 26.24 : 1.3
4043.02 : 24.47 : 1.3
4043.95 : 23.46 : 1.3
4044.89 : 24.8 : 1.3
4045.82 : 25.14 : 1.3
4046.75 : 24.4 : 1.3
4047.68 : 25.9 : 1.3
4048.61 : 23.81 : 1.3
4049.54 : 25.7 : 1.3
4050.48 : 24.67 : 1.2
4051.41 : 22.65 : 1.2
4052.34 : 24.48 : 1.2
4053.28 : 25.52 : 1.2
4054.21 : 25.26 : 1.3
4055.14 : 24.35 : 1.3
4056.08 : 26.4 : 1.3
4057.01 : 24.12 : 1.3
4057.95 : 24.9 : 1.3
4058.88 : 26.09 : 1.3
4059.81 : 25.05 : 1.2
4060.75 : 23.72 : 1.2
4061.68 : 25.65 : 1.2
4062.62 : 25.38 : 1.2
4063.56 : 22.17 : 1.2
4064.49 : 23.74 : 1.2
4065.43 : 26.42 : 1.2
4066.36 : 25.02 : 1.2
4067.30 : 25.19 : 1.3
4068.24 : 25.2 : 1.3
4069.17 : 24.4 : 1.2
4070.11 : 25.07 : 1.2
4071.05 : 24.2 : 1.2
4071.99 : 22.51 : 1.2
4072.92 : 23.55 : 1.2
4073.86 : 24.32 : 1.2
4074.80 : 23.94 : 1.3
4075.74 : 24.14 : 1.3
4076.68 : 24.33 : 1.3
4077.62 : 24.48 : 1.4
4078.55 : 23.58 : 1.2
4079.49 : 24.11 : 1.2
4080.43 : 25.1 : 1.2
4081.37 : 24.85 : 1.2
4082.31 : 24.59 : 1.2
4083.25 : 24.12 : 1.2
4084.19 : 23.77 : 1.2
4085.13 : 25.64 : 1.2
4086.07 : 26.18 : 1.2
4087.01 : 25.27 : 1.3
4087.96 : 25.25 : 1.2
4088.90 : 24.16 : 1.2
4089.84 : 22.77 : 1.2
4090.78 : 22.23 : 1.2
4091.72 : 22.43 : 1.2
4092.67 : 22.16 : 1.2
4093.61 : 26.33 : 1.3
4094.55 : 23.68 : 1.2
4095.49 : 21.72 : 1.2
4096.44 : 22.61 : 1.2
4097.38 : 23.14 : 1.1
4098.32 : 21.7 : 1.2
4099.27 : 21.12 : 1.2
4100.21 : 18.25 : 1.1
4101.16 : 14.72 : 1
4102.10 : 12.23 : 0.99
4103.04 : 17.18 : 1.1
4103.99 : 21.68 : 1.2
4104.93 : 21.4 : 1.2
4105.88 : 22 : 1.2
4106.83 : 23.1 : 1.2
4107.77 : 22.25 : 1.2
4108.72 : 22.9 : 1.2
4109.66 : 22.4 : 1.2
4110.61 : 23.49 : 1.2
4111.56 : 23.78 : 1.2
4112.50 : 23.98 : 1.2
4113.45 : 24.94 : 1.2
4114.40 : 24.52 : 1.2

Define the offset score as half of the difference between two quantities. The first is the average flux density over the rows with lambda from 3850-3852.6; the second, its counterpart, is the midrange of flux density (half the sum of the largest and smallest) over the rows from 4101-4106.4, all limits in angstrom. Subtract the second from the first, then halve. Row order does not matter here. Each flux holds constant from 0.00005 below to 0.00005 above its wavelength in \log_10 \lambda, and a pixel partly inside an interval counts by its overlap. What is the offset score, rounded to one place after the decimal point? 3.1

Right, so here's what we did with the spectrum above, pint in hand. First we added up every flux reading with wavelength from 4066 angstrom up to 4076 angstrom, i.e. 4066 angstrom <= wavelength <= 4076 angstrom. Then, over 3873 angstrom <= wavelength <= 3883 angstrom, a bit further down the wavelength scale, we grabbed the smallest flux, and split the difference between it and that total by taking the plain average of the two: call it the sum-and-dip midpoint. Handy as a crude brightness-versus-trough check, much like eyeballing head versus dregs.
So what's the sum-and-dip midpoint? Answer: 144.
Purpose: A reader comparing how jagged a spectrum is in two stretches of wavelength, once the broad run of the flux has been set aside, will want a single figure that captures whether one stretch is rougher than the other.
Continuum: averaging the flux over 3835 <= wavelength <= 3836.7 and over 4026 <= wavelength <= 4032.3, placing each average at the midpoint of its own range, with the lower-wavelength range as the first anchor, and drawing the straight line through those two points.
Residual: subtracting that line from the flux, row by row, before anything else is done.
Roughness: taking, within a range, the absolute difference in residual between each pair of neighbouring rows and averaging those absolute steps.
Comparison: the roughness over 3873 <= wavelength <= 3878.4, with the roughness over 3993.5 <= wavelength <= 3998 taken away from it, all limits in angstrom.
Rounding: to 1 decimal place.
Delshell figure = 1.0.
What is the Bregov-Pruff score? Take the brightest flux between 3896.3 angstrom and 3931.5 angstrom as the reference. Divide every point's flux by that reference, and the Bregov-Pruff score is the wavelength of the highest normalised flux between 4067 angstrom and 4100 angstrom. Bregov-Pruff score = 4093.61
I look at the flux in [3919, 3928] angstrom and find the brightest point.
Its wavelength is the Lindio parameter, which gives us 3923.79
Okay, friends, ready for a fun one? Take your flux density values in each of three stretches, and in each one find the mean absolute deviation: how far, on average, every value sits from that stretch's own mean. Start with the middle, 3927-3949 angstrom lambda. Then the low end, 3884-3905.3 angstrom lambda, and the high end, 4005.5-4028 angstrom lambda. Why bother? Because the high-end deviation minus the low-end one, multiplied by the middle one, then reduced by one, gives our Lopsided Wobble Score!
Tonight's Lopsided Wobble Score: -8.5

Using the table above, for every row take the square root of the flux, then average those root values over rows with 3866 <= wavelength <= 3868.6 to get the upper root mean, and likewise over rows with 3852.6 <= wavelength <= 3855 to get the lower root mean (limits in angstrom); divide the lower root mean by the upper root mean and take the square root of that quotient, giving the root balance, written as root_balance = 1.00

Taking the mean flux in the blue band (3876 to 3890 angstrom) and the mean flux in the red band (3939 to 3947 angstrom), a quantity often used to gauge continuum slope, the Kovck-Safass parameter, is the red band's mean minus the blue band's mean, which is 2.4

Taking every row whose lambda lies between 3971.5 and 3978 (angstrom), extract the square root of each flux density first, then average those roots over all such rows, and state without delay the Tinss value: 4.63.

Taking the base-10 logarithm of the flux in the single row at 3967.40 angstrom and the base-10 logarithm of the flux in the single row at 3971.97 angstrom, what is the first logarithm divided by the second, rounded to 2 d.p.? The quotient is 0.91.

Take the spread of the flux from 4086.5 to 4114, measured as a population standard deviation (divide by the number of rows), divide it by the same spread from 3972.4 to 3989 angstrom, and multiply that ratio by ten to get 16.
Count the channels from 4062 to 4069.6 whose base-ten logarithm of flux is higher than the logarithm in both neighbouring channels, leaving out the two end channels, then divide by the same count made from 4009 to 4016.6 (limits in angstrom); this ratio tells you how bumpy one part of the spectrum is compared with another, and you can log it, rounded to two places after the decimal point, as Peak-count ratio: 0.67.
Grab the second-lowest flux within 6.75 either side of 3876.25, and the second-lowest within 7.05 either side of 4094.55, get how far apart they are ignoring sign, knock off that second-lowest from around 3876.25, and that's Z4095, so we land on -18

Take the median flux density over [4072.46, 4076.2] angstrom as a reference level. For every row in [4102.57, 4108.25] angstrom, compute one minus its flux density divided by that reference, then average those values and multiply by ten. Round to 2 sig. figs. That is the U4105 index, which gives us 1.2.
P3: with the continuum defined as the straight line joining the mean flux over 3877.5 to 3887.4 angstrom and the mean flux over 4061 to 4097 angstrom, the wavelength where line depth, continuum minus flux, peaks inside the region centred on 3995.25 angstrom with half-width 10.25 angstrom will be 3986.63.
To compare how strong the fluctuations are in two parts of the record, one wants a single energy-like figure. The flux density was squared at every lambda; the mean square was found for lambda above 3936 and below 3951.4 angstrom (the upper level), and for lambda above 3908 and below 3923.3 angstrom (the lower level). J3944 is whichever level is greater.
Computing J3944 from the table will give 619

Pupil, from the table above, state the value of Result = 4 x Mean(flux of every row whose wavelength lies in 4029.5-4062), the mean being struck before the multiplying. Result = 99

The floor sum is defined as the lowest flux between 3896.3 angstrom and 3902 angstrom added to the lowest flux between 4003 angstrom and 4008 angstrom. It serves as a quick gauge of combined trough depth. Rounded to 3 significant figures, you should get 47.0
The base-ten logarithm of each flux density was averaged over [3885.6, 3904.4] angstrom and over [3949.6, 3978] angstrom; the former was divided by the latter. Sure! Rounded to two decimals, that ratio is 1.01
